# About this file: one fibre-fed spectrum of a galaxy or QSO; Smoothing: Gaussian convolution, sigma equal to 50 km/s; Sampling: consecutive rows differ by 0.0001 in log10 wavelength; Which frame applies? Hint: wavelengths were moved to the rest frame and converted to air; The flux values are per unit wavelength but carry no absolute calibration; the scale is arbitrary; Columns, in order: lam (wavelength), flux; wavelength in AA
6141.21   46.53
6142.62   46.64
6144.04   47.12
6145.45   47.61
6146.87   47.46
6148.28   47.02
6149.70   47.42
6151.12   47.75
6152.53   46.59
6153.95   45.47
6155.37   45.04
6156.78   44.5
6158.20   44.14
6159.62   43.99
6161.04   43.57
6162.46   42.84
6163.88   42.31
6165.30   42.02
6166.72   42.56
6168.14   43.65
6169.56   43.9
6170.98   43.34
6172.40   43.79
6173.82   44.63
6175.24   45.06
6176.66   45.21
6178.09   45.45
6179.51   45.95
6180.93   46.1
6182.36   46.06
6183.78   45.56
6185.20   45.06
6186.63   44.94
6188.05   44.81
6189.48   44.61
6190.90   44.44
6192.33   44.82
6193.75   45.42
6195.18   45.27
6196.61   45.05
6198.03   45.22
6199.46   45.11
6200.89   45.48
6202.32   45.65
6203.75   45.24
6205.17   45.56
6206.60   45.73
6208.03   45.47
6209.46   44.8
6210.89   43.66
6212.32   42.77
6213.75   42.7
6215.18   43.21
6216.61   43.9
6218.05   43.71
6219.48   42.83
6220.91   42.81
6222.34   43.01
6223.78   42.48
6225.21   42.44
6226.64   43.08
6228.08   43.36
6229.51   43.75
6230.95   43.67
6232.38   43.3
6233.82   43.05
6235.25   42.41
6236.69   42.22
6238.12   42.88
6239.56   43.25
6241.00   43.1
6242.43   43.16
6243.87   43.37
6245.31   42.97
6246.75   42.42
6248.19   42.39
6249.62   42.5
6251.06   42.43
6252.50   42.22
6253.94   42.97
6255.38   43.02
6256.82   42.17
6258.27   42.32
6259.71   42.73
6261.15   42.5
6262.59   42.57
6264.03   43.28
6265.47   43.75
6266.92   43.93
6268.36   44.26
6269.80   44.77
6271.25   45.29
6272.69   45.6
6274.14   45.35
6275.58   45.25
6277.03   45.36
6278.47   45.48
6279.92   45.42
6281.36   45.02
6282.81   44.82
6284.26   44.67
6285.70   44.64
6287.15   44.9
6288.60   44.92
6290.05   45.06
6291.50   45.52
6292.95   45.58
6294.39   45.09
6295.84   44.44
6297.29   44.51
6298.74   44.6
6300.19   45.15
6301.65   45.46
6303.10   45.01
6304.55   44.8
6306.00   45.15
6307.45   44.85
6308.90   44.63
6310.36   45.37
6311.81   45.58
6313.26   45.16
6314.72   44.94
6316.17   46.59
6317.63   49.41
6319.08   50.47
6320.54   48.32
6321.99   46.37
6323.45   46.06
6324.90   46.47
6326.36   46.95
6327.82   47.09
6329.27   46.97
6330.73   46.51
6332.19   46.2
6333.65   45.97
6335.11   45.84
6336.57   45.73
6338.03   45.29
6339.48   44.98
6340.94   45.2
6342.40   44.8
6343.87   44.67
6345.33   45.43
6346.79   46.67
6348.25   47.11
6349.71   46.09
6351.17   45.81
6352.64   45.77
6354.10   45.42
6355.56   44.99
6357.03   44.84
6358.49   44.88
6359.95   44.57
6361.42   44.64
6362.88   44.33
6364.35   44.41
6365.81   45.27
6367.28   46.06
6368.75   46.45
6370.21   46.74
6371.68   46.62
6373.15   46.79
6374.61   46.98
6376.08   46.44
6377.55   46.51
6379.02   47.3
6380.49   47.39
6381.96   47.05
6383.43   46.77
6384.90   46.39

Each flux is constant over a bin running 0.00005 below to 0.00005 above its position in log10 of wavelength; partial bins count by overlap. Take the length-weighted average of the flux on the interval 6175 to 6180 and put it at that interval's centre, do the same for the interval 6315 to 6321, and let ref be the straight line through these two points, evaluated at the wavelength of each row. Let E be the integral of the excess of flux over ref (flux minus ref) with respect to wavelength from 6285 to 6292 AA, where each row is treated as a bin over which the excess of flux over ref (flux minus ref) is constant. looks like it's -20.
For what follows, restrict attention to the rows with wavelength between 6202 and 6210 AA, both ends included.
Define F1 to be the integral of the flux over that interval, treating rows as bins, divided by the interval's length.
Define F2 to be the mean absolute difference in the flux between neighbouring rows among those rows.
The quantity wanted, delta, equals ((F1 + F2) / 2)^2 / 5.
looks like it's 104.9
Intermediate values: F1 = 45.4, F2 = 0.37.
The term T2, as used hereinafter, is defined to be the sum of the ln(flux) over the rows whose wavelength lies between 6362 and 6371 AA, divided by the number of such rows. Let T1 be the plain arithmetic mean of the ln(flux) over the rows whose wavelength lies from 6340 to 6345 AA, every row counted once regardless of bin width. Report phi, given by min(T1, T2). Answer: 3.80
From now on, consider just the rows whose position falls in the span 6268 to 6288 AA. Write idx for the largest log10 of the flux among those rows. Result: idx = 1.66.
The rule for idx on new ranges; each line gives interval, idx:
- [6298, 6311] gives 1.66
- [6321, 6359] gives 1.67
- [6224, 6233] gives 1.64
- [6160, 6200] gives 1.66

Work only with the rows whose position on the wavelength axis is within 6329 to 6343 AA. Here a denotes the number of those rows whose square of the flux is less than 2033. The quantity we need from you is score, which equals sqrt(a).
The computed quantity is 1.4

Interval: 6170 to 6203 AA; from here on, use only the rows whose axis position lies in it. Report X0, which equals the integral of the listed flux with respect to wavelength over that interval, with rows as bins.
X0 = 1488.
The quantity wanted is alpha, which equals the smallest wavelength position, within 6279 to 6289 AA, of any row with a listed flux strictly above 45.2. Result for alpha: 6279.92 AA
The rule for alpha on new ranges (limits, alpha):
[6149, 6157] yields 6149.70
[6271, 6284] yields 6271.25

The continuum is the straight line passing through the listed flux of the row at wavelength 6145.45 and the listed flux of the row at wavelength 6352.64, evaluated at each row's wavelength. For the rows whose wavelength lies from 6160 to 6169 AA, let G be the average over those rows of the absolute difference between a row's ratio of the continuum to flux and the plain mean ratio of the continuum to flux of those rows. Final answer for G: 0.0135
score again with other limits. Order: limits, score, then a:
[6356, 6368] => 2.4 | 6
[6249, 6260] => 2.8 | 8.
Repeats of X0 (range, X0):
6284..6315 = 1395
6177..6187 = 456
